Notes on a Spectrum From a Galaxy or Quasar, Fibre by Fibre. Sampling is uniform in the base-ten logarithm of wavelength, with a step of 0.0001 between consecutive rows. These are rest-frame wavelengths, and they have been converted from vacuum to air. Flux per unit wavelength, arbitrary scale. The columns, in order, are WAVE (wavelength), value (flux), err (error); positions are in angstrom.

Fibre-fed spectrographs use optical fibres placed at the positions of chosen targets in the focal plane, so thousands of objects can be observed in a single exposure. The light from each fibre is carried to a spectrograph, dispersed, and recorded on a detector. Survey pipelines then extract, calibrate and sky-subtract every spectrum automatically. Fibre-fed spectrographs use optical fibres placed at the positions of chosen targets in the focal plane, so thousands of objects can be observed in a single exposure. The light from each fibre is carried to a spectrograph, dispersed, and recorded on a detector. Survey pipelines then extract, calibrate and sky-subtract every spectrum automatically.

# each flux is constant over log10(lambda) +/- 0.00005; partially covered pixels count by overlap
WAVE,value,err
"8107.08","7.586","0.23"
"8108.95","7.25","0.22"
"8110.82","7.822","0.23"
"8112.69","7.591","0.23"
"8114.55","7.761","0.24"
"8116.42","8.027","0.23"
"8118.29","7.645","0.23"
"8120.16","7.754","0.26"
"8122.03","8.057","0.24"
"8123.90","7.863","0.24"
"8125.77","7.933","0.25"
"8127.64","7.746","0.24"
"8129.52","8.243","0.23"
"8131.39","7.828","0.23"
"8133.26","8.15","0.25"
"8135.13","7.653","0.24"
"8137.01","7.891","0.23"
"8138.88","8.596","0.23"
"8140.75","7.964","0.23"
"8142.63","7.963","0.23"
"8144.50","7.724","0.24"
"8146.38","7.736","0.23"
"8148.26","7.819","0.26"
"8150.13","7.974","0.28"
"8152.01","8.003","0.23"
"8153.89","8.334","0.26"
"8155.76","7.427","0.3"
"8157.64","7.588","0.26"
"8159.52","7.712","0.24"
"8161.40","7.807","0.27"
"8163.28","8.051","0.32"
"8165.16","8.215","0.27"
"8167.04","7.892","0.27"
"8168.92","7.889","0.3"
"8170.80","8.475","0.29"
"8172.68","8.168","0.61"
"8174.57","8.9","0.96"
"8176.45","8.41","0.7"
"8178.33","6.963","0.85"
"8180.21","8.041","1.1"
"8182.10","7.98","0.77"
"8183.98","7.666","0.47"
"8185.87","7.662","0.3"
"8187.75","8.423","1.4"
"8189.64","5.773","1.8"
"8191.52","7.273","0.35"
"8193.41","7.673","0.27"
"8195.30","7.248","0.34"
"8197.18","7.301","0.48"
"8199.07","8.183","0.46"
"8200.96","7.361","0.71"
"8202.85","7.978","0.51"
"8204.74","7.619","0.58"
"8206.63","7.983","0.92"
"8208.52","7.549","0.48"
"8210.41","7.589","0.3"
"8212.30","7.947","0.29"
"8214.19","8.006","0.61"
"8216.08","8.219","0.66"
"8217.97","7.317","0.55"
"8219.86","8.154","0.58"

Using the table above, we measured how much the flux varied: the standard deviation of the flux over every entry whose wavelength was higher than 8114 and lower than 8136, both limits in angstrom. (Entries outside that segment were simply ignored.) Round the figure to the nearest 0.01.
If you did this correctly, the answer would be 0.19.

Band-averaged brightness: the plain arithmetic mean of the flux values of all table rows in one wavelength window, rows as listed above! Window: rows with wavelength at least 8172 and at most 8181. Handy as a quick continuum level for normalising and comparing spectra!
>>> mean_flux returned 8.10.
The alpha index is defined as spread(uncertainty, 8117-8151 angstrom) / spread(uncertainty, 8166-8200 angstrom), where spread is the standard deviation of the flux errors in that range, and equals 0.0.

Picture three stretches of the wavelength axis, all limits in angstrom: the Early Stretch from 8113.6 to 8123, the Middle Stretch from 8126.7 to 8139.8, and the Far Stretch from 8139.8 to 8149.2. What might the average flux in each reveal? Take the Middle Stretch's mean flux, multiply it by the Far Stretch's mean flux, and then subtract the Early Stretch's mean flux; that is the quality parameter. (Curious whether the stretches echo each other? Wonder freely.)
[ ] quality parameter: 55.0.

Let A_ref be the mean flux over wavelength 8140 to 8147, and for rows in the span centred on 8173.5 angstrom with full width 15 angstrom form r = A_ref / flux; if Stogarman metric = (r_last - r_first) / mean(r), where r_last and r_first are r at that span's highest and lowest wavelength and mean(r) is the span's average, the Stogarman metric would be -0.02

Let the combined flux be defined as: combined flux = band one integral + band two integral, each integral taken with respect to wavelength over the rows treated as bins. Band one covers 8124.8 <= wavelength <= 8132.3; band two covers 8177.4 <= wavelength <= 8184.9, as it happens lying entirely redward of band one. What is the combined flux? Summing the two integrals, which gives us 117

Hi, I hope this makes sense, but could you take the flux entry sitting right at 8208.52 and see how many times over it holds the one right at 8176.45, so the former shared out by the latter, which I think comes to 0.90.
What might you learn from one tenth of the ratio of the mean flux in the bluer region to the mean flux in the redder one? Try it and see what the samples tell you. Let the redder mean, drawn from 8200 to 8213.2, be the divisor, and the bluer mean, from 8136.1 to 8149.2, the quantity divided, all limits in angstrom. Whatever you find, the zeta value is 0.103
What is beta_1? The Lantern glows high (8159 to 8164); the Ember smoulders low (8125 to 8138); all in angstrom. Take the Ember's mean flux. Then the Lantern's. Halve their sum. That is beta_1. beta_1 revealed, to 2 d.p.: 7.89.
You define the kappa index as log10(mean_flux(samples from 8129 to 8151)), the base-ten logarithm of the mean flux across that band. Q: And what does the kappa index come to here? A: 0.901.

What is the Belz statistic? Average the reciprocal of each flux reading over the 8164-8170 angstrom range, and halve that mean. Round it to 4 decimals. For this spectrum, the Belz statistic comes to 0.0625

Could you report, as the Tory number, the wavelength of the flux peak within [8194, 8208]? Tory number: 8199.07 angstrom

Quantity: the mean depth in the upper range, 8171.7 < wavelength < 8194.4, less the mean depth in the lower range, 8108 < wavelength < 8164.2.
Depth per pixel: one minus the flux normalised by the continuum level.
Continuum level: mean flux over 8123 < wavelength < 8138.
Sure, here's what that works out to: 0.015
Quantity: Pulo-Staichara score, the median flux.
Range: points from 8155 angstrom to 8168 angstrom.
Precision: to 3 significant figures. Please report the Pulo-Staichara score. 7.81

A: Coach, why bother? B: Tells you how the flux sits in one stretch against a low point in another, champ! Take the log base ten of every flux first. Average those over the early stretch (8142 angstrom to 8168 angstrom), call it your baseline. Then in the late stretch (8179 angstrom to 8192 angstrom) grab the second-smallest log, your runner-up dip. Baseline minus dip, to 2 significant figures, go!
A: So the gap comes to 0.034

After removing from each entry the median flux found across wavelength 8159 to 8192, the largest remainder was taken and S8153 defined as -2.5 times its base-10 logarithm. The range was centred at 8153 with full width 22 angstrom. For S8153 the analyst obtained 1.00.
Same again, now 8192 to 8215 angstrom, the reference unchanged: 1.52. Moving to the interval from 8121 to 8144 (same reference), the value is 0.45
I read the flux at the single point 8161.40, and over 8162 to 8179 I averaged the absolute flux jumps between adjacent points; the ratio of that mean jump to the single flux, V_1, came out 0.065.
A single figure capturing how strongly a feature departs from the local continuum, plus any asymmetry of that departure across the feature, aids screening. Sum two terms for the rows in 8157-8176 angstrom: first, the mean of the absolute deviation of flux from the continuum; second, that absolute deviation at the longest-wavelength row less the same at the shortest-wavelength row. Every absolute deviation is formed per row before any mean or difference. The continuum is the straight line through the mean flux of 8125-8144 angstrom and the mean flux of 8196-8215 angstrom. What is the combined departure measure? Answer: 1.0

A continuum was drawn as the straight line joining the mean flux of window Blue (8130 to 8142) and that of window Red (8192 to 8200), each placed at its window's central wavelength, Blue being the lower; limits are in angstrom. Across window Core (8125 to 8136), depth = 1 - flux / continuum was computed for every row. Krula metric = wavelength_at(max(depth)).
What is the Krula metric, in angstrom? 8135.13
